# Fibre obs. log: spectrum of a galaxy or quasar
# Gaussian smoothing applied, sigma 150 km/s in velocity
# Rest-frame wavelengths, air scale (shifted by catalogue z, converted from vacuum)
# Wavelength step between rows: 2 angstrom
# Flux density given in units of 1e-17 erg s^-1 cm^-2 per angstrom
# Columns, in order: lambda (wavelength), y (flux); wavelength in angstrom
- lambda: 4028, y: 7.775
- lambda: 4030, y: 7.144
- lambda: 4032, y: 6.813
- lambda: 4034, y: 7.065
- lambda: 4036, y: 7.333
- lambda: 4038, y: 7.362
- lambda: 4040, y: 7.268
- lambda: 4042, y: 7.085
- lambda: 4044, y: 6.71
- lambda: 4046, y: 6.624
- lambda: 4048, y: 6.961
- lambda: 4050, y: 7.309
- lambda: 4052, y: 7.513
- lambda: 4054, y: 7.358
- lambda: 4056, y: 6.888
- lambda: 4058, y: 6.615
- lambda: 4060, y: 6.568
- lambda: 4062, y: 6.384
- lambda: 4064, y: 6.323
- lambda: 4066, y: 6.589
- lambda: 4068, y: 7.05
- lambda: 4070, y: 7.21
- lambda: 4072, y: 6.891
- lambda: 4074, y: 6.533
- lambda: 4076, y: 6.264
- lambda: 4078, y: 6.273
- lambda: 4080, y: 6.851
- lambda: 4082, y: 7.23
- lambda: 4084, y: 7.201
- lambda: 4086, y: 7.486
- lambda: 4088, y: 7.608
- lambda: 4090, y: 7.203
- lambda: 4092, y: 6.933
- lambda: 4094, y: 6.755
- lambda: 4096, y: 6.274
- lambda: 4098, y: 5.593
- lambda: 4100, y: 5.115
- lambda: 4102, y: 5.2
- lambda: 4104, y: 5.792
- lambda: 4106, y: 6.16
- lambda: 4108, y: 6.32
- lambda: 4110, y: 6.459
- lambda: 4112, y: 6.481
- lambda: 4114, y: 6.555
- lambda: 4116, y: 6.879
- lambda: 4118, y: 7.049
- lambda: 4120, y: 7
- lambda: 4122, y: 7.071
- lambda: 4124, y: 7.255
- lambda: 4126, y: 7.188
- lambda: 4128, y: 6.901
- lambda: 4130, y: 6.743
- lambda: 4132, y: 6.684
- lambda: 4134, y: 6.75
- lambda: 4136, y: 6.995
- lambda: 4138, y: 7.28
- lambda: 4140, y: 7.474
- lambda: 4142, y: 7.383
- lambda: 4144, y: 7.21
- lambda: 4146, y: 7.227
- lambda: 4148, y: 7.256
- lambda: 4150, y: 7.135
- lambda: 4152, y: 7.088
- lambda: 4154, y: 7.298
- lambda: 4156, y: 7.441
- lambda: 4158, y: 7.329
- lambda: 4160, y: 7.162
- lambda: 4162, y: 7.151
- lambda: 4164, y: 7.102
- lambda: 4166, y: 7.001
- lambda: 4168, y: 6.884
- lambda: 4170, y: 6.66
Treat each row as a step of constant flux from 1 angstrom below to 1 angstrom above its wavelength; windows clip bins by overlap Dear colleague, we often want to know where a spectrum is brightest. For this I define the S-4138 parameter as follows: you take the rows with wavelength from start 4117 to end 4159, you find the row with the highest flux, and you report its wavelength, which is 4140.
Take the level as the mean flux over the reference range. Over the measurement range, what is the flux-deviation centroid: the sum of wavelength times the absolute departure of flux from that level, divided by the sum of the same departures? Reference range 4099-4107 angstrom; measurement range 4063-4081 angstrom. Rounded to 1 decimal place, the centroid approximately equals 4071.8 angstrom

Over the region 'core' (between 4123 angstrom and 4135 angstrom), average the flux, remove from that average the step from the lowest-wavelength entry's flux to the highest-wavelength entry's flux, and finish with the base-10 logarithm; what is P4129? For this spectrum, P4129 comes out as 0.871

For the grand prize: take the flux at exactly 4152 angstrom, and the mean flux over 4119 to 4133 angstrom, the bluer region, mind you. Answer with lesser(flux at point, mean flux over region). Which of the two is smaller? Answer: 6.98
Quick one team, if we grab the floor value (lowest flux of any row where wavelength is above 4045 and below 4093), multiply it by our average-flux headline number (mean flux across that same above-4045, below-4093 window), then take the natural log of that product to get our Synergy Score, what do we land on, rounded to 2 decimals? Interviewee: 3.77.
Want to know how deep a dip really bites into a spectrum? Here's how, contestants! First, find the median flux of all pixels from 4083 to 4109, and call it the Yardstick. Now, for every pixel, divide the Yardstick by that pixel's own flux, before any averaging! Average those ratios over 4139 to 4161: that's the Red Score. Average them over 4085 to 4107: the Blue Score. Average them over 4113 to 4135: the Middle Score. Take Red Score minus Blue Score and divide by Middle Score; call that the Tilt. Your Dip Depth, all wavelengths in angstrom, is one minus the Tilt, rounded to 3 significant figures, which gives 1.15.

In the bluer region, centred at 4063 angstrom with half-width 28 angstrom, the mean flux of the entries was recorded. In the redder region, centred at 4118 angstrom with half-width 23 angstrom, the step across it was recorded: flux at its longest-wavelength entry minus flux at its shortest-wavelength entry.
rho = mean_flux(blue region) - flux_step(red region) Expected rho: 5.8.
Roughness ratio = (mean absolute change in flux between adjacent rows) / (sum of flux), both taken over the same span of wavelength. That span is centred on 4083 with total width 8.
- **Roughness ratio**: 0.0080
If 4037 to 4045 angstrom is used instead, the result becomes 0.0076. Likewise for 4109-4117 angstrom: 0.0053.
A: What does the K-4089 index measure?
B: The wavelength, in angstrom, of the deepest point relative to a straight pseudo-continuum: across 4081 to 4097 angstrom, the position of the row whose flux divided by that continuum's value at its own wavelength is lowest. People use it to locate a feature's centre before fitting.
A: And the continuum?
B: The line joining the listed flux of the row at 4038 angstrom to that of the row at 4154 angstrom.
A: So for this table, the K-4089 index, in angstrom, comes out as 4096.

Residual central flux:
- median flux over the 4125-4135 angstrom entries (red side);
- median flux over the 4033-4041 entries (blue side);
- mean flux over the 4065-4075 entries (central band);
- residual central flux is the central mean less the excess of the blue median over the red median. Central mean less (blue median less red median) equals 6.3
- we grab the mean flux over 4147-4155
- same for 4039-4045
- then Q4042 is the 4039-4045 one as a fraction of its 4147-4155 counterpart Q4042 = 0.98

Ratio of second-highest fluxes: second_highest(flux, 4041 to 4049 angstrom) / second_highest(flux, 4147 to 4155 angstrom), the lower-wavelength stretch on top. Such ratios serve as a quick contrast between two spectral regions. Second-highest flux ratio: 0.96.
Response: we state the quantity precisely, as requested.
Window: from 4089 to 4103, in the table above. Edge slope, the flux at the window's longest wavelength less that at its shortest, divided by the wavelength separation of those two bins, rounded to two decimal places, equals -0.17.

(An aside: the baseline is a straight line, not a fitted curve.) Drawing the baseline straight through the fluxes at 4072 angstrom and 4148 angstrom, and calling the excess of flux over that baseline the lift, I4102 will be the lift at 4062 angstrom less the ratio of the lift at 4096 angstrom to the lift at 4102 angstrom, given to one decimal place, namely -0.9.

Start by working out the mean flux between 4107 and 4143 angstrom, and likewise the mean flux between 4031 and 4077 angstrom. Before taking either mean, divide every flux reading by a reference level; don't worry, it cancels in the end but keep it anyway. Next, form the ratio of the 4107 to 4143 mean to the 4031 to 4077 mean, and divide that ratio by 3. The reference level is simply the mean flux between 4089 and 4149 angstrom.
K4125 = 0.33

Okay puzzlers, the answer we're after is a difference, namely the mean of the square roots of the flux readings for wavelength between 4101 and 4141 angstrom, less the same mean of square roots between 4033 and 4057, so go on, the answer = -0.08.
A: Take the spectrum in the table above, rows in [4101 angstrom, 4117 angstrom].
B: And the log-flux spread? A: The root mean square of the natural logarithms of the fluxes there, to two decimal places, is 1.83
